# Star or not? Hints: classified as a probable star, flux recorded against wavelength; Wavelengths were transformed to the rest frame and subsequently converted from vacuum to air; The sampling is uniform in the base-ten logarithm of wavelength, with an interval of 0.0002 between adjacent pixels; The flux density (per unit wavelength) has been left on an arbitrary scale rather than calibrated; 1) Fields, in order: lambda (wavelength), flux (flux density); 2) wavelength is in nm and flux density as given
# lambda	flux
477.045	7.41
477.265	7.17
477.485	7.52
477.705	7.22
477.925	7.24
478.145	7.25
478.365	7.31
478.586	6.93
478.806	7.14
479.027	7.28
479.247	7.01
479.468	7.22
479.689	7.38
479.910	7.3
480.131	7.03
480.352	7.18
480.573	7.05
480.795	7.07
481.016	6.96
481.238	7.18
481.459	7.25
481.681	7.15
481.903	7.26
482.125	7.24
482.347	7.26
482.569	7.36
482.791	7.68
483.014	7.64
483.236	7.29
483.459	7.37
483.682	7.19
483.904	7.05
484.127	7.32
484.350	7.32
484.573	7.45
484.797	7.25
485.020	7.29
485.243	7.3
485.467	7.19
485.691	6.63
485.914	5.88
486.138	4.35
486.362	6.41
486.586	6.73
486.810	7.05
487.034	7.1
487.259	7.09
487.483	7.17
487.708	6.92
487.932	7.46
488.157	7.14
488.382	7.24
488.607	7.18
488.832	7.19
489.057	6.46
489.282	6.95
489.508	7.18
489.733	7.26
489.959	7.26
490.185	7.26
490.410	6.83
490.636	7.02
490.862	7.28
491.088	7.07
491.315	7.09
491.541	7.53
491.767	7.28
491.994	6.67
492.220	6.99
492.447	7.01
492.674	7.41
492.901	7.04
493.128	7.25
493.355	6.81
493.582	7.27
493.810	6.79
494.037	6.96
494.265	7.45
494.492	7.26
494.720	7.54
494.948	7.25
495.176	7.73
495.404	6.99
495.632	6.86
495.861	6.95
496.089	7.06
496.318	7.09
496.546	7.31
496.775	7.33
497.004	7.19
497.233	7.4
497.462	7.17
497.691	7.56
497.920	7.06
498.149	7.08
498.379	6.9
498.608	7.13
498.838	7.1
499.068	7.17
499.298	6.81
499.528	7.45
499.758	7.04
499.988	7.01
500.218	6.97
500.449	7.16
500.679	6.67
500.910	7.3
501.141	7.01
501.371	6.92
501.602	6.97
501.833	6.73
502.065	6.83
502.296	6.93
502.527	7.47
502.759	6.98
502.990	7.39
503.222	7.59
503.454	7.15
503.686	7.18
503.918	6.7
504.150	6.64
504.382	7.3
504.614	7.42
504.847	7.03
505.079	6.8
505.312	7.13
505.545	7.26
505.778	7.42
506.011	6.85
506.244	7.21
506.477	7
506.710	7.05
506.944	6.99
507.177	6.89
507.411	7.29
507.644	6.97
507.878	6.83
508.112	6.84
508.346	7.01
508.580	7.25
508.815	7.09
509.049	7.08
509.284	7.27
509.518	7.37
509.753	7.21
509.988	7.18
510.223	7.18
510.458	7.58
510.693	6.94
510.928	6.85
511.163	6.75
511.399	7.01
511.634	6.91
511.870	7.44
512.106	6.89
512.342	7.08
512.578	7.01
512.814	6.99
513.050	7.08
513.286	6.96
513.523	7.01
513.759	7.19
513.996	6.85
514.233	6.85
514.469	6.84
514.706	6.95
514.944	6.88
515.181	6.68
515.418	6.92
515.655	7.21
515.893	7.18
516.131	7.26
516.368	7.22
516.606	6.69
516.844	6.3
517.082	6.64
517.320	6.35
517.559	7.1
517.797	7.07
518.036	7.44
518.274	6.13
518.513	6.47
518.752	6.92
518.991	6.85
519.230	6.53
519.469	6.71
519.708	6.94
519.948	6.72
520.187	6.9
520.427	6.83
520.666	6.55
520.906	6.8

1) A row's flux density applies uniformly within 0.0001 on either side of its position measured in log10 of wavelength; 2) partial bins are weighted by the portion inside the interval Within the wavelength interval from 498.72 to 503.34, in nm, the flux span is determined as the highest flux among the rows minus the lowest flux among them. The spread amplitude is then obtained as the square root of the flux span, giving 0.96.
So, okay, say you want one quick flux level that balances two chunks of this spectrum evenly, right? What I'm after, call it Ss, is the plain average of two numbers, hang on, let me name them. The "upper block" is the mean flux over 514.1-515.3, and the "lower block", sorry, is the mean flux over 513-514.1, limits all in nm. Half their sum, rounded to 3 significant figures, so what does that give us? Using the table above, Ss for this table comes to 6.93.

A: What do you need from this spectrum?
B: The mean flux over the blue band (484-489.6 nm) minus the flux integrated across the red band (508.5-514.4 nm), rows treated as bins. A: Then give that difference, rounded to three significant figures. -34.8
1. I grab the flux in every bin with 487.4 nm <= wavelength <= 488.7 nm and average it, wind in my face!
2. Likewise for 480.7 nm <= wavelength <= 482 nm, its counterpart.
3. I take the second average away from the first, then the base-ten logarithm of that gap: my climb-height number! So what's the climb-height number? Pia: -1.4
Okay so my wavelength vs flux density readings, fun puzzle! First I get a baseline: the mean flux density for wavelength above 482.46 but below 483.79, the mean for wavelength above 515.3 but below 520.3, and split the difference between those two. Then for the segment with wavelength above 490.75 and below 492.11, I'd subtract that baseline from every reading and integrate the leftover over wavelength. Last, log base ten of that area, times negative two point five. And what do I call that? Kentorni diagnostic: 3.7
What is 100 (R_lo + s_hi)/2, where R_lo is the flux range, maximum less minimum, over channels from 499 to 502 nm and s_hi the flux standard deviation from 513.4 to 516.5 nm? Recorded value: 48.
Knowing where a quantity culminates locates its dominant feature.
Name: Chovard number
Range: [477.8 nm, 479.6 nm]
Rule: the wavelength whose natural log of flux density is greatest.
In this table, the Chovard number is 478.365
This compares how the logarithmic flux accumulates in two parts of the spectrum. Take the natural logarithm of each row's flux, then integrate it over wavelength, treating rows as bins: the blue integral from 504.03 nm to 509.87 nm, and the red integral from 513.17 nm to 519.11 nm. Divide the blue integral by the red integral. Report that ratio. 1.00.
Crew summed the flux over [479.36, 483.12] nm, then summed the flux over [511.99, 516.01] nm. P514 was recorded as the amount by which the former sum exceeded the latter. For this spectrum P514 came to 5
